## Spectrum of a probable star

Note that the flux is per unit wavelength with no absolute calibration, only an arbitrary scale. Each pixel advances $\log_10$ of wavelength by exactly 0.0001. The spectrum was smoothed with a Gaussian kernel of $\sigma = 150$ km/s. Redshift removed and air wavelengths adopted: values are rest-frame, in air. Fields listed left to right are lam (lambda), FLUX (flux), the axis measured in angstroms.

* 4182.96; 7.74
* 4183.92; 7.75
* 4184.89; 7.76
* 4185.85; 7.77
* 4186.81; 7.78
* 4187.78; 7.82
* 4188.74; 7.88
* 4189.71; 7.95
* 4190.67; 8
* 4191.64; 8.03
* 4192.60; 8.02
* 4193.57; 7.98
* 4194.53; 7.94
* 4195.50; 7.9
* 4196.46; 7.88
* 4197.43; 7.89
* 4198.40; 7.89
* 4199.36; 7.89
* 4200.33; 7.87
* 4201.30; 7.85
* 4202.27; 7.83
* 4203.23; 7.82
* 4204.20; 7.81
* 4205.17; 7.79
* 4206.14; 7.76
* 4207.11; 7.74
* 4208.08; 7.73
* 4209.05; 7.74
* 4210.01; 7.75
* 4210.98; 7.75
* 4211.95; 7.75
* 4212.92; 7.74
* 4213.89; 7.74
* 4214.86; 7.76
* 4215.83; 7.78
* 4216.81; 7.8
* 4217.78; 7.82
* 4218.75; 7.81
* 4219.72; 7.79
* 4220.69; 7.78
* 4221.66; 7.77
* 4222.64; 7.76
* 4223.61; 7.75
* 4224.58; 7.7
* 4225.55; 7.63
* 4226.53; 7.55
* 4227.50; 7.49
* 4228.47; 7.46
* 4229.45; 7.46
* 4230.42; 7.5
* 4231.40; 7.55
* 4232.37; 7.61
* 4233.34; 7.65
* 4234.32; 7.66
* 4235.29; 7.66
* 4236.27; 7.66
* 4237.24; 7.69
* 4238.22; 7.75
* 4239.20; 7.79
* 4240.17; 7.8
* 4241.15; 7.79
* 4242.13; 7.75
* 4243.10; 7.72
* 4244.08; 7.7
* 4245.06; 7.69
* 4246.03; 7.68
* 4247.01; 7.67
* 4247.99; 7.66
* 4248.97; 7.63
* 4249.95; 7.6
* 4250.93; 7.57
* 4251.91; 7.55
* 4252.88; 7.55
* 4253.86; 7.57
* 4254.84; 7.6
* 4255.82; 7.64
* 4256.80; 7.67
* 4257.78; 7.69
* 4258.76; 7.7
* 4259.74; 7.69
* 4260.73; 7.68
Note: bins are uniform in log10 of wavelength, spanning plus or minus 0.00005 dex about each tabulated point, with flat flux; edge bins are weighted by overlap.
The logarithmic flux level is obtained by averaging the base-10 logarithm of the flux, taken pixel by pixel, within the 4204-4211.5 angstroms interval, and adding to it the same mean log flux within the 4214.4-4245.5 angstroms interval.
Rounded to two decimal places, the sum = 1.78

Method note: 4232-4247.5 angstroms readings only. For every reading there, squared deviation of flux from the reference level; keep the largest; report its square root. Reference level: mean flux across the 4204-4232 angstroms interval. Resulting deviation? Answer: 0.10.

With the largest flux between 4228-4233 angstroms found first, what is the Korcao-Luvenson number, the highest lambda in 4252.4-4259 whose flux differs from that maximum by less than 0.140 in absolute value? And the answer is 4258.76 angstroms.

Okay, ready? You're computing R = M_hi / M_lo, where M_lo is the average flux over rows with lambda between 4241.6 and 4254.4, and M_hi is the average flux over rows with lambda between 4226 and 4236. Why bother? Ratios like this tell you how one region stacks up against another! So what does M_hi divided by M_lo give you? 0.989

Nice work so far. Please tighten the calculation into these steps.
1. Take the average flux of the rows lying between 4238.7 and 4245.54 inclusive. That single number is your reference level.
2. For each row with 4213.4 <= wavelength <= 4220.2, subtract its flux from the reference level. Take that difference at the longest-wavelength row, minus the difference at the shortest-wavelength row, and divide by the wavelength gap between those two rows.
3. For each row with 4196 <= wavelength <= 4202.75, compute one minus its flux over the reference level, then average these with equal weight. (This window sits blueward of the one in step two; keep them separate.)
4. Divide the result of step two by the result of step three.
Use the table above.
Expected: 0.5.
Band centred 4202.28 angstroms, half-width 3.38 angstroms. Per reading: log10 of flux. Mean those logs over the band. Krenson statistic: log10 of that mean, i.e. -0.049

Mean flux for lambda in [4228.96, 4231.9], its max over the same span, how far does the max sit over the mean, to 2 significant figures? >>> 0.047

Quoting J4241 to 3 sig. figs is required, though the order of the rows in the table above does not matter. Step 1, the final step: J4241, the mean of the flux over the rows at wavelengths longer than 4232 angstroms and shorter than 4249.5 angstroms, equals 7.70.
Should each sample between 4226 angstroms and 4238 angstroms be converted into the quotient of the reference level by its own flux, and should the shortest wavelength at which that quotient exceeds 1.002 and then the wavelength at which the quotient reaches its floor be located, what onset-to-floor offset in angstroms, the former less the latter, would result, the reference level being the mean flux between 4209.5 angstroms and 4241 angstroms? -10.7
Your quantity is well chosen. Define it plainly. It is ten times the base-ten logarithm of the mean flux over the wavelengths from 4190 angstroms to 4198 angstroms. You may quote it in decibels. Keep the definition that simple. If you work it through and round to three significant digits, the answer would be 9.01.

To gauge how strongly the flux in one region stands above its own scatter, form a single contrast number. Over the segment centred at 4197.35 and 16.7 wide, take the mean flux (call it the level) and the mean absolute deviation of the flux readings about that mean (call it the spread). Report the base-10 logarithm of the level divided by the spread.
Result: 2.12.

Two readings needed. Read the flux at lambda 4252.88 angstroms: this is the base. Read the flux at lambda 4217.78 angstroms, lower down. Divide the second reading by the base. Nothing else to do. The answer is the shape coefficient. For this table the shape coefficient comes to 1.04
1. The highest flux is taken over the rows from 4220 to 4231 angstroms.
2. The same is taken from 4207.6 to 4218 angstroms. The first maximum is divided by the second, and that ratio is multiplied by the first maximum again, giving 7.74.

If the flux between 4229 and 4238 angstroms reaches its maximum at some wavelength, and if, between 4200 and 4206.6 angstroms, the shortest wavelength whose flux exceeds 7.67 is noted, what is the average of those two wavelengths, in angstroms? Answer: 4218.8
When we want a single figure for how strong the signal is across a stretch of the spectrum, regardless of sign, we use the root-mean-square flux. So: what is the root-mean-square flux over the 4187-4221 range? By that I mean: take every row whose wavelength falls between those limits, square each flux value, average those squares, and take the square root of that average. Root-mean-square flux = 7.84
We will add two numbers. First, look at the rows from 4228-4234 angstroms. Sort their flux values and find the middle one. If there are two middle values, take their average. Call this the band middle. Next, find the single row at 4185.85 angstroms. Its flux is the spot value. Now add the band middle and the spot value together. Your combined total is 15.3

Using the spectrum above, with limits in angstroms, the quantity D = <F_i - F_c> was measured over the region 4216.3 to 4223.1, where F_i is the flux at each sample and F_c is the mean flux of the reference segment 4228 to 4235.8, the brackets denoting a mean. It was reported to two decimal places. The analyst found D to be 0.22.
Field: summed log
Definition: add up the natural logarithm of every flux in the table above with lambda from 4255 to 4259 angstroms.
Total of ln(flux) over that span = 8.15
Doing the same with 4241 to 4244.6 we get 8.19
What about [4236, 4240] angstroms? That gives 8.18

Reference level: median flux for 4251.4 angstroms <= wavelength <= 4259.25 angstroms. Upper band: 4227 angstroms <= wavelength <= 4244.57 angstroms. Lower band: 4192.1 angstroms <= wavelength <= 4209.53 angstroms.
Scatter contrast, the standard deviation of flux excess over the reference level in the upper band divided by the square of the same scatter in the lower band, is 17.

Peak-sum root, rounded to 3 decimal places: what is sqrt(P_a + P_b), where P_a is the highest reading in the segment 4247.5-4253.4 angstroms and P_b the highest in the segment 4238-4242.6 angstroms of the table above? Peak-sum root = 3.932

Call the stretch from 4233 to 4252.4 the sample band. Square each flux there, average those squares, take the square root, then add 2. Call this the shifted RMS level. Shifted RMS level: 9.68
